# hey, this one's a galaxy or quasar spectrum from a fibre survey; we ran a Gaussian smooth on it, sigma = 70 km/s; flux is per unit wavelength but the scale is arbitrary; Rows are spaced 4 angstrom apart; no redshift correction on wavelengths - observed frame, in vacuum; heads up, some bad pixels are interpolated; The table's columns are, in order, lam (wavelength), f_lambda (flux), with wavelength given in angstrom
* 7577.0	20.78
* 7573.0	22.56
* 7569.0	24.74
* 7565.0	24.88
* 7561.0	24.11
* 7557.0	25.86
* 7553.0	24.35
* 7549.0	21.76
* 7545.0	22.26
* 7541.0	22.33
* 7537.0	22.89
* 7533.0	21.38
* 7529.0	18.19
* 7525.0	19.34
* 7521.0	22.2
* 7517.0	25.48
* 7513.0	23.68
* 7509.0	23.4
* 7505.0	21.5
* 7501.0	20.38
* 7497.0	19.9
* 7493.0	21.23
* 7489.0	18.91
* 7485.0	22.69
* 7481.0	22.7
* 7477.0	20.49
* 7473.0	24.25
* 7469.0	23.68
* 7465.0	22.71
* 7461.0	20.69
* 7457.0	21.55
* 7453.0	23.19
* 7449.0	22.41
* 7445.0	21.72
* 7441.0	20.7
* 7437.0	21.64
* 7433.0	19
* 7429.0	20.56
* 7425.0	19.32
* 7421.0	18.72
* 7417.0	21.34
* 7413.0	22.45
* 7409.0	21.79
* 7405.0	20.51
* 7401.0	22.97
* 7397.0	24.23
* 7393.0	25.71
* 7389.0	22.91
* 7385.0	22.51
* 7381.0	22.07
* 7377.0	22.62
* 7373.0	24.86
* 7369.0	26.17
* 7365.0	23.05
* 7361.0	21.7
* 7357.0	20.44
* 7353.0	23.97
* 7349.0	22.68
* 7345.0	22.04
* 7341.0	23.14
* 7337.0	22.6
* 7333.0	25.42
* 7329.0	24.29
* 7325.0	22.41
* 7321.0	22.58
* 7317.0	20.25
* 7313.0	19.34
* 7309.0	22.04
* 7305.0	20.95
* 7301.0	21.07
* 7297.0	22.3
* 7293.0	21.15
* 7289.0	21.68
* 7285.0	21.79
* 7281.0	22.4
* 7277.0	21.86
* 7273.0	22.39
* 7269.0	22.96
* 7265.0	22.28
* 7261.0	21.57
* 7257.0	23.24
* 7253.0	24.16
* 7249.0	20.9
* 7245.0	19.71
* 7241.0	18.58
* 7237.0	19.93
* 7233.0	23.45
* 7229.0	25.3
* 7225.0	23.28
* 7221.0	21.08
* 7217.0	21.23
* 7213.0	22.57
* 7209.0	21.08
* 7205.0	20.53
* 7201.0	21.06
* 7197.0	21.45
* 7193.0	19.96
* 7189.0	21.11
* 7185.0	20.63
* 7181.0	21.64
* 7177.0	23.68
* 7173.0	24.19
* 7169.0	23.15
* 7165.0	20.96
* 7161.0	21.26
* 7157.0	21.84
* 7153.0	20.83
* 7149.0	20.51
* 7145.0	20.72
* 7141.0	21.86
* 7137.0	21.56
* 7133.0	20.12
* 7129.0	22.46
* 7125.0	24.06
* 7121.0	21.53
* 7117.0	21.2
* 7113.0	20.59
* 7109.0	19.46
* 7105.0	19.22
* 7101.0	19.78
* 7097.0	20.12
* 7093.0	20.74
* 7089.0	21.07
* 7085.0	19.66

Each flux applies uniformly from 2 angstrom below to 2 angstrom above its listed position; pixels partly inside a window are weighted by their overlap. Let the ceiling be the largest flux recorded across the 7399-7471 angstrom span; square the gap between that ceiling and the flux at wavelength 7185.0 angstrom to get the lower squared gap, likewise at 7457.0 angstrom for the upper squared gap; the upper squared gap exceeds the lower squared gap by -4.8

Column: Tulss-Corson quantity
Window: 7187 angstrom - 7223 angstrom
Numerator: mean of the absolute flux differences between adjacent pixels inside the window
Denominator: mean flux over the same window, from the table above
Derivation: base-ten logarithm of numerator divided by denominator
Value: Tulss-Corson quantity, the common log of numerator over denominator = -1.38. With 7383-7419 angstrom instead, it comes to -1.20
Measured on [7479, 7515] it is -1.19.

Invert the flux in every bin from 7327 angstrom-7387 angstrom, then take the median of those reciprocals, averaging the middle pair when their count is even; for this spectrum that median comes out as 0.0441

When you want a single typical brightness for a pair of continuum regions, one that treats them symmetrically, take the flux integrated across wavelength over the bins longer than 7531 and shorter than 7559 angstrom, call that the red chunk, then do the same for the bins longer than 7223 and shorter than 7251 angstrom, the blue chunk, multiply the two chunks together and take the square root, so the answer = 624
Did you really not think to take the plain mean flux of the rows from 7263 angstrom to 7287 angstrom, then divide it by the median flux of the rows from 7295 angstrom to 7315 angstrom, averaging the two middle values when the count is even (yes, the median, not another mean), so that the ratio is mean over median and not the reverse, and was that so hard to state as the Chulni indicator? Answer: 1.06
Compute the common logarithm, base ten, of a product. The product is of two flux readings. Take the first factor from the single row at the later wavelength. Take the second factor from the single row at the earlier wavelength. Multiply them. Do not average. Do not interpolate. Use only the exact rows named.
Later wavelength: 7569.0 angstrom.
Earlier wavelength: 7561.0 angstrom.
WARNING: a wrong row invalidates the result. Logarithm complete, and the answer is 2.78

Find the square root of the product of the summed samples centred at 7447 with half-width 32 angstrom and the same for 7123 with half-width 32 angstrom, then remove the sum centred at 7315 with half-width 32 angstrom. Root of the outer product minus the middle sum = -15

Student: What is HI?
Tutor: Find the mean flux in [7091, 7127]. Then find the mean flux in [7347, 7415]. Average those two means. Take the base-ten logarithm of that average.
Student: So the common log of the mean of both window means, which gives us 1.340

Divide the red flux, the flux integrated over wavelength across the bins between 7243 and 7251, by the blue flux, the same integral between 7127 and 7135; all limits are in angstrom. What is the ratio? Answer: 0.95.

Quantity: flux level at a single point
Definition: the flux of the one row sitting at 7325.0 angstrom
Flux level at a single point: 22.41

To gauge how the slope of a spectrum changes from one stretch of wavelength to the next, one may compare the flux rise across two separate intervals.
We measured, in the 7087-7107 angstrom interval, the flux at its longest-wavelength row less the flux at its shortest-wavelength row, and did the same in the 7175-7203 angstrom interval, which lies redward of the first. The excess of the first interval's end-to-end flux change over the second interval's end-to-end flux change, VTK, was 1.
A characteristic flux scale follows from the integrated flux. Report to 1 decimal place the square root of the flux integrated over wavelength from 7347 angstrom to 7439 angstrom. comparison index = 45.2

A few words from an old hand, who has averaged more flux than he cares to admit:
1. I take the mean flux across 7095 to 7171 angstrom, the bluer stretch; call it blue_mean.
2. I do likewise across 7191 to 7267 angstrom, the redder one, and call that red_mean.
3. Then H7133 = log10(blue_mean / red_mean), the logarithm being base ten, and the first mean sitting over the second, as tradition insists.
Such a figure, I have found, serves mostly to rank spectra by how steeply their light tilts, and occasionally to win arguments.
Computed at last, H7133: -0.011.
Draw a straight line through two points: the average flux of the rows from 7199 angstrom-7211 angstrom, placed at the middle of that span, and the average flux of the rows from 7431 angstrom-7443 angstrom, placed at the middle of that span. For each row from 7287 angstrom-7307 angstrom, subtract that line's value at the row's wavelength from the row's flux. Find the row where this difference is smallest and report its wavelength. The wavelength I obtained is 7305.0 angstrom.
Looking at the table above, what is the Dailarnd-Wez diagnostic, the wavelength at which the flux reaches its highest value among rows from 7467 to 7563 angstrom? 7557.0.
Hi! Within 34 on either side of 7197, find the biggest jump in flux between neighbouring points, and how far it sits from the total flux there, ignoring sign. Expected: 371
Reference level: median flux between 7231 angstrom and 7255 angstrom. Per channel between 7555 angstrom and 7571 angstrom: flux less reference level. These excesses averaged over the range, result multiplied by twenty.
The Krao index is 90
